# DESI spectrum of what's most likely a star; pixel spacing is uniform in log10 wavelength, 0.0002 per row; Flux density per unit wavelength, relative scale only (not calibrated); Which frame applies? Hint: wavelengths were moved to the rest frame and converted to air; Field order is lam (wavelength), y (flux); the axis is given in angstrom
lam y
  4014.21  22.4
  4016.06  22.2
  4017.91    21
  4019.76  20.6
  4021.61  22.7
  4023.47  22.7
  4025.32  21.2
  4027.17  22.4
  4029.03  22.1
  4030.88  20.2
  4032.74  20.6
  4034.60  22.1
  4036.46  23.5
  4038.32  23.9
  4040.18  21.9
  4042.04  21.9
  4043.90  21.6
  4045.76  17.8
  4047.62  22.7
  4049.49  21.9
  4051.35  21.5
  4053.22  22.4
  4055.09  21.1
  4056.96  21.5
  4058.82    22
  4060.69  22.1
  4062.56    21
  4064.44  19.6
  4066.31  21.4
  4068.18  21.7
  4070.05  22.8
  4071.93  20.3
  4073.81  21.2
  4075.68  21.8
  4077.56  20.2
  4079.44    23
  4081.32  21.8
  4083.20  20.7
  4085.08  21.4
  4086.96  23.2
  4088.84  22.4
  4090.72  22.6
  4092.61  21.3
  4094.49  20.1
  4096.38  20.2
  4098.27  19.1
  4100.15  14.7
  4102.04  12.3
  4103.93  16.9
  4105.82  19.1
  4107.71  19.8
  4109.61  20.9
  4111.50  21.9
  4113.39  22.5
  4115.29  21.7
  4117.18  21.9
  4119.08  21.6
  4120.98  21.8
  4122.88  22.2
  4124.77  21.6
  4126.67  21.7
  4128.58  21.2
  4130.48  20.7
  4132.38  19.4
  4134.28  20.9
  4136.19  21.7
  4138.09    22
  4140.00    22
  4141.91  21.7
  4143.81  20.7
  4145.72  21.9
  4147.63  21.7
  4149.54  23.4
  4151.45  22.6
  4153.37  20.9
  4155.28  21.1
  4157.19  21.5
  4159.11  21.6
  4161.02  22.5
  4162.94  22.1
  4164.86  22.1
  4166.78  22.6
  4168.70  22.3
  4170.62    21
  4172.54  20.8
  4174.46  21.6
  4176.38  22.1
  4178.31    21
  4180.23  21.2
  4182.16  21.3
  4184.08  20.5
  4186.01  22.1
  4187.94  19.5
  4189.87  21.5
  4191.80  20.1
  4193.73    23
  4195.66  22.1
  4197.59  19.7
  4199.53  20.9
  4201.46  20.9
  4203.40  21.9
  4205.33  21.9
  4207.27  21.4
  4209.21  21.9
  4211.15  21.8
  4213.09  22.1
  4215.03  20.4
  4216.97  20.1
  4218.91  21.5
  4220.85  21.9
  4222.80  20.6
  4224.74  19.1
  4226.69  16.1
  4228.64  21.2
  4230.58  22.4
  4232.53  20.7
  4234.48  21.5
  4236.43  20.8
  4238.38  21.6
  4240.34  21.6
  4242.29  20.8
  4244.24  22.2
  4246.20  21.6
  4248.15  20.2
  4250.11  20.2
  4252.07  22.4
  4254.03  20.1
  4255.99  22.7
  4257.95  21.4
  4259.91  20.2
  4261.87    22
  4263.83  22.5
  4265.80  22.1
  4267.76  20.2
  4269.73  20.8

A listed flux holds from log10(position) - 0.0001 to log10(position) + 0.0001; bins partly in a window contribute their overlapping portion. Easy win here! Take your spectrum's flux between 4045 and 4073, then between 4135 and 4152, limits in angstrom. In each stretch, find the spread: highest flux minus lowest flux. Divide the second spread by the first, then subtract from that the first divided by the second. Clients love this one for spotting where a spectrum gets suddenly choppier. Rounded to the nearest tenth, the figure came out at -1.3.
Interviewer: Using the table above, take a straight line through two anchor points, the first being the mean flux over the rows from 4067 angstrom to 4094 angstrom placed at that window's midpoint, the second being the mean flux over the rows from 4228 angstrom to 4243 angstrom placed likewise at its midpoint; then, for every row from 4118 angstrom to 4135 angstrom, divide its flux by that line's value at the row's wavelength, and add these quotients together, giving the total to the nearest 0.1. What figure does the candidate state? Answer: 8.8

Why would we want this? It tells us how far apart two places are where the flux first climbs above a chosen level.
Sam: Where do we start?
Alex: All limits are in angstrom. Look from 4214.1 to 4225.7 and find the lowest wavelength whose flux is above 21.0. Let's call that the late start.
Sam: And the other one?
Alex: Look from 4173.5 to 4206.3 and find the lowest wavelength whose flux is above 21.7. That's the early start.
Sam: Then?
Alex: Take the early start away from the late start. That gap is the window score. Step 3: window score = 42.5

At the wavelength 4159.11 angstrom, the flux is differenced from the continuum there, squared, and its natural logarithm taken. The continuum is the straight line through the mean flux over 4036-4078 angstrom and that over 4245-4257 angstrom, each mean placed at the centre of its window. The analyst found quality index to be -2.9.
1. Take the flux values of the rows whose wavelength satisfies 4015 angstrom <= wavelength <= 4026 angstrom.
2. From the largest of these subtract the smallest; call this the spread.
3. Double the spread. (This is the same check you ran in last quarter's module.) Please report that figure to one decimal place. 4.2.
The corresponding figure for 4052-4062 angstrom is 2.6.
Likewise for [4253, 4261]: 5.2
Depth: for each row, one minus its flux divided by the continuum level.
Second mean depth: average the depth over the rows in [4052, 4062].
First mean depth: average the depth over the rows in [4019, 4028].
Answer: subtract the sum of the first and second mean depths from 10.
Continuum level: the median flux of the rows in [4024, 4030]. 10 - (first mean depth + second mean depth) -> 9.98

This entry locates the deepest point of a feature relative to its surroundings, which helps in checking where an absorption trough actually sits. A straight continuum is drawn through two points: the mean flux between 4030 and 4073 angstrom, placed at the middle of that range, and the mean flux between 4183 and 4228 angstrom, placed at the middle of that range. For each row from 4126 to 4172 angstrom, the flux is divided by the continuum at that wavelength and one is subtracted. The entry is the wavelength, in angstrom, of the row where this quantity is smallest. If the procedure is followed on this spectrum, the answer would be 4132.38 angstrom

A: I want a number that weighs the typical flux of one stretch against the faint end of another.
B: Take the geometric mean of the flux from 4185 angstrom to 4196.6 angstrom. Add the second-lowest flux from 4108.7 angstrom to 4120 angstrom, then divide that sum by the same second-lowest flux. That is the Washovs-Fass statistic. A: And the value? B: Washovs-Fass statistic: 1.99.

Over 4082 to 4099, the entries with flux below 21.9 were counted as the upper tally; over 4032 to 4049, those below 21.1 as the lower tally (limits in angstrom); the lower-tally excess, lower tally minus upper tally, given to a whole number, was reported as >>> -4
